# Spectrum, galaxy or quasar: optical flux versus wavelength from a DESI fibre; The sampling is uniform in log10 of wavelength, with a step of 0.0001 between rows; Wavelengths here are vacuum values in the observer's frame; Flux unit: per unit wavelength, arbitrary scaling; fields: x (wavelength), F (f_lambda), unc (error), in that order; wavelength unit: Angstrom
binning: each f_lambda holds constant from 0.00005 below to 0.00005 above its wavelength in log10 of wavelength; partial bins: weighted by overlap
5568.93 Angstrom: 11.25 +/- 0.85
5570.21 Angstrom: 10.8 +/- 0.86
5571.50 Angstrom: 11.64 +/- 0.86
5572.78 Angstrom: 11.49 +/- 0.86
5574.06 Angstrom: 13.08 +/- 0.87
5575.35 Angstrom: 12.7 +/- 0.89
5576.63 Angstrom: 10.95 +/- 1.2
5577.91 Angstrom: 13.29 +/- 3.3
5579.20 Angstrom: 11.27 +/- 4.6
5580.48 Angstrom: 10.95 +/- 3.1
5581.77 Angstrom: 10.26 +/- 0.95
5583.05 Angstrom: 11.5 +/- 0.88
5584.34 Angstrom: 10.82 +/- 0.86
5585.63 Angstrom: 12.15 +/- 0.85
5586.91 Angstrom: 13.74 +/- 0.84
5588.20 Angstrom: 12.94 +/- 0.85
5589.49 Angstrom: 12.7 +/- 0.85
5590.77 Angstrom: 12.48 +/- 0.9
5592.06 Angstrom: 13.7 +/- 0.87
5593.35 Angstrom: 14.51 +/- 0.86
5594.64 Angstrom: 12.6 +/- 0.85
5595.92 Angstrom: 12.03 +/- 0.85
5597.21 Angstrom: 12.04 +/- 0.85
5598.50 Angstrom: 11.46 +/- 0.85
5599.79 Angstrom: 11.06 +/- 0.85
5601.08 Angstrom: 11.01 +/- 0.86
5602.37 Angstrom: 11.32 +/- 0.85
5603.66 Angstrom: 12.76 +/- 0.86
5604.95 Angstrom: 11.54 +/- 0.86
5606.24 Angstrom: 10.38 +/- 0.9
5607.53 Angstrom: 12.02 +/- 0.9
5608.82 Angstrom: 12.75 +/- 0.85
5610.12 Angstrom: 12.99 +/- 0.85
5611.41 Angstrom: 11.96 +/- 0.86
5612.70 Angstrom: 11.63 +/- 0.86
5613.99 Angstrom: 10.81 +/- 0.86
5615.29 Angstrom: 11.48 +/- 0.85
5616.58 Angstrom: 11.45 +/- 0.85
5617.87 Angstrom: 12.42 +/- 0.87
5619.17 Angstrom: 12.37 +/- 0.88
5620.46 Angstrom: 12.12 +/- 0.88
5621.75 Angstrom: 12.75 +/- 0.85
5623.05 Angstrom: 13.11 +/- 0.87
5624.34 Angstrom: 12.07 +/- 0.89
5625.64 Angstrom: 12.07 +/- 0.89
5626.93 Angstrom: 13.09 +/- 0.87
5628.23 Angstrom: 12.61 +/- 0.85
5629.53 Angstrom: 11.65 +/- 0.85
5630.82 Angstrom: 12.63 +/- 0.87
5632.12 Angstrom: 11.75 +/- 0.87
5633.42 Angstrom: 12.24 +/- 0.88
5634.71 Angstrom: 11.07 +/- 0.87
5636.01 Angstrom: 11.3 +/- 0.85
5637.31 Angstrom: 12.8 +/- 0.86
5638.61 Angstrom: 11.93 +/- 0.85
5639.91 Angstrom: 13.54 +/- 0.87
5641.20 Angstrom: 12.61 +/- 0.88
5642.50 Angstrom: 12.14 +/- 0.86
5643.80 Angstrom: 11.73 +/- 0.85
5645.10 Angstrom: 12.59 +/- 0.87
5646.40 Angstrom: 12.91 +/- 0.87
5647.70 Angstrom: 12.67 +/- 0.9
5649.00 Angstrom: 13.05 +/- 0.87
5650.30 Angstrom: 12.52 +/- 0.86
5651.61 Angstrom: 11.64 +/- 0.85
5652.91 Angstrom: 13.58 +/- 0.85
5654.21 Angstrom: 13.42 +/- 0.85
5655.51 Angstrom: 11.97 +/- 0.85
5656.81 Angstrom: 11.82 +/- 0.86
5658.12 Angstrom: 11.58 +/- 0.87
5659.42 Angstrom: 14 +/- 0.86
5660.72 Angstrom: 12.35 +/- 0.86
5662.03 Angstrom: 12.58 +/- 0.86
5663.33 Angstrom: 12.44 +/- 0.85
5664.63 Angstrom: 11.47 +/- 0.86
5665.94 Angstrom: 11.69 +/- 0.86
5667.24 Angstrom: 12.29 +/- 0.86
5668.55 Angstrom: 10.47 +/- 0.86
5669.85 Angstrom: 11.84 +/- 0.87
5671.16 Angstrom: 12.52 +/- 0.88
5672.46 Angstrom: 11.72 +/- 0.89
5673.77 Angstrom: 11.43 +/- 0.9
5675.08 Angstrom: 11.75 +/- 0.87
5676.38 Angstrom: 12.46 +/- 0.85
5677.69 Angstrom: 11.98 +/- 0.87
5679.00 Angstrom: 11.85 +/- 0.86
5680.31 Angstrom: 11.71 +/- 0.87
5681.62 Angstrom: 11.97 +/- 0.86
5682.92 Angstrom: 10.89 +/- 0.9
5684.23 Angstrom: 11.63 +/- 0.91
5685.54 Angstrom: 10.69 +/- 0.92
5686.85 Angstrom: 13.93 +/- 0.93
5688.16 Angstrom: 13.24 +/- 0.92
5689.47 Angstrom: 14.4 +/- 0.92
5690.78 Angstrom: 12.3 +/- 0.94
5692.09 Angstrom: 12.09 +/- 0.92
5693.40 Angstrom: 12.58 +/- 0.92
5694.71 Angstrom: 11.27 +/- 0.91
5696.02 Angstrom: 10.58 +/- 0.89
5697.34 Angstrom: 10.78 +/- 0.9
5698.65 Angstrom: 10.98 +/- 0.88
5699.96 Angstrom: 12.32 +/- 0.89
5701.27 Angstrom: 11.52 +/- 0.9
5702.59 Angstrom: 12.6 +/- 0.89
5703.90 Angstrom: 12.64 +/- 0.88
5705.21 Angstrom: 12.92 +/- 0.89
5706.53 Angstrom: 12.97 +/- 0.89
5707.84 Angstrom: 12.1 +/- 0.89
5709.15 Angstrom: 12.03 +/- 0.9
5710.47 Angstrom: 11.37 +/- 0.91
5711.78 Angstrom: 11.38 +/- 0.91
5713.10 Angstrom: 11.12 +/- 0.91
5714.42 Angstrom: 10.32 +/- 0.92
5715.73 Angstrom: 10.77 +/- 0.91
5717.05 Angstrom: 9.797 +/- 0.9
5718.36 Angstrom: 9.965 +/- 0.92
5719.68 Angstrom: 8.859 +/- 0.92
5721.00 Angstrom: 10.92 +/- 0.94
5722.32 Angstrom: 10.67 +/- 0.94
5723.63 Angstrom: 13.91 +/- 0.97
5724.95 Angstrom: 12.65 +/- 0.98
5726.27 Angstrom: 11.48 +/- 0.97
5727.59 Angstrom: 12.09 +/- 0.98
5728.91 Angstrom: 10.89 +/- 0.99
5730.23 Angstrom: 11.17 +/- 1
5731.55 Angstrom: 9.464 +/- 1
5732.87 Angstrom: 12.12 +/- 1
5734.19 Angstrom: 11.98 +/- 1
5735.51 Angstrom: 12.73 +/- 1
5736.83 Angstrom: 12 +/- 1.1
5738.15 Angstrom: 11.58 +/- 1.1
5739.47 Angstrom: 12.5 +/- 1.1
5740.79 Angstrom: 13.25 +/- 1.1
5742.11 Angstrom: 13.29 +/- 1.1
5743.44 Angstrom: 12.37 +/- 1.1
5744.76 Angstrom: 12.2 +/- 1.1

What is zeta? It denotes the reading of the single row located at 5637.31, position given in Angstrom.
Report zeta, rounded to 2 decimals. 12.80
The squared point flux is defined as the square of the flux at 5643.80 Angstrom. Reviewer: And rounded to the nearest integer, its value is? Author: 138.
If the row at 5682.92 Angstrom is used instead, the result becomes 119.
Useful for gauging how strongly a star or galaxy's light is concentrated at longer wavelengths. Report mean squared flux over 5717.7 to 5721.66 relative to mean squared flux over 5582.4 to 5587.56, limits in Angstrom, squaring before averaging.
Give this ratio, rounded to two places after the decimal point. 0.68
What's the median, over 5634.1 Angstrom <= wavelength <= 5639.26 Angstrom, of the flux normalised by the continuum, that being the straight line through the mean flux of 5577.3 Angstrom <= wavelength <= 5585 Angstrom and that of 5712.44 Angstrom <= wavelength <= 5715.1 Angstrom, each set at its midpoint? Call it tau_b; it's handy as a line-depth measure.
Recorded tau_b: 1.05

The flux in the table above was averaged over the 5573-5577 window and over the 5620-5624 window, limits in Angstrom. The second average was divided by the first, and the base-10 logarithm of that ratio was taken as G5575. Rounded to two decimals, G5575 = 0.01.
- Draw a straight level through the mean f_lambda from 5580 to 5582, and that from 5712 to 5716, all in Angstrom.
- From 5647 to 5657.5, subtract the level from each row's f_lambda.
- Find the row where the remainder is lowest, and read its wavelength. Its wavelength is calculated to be 5651.61 Angstrom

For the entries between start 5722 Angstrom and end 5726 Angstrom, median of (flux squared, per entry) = 160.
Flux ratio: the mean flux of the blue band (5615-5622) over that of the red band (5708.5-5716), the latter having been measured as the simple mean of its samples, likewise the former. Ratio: 1.08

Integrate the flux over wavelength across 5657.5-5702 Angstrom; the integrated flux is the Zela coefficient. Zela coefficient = 533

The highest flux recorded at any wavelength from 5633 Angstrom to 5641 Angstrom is 13.54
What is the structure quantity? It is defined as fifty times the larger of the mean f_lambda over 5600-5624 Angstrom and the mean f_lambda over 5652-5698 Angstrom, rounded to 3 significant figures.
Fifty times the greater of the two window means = 605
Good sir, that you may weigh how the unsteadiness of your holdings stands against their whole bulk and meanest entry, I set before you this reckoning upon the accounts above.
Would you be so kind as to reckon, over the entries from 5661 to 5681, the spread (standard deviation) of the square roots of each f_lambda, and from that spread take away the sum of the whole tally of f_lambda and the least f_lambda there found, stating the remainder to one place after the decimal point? -188.6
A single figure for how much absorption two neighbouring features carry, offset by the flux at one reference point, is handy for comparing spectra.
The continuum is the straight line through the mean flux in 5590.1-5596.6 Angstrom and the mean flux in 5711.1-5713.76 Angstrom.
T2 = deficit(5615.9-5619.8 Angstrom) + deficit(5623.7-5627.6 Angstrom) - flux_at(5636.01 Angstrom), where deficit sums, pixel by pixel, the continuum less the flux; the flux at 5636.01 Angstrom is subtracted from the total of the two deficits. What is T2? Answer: -9.0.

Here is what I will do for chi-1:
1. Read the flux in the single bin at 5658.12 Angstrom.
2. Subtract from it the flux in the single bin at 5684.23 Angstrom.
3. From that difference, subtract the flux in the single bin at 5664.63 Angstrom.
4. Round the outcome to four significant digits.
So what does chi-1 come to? -11.52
